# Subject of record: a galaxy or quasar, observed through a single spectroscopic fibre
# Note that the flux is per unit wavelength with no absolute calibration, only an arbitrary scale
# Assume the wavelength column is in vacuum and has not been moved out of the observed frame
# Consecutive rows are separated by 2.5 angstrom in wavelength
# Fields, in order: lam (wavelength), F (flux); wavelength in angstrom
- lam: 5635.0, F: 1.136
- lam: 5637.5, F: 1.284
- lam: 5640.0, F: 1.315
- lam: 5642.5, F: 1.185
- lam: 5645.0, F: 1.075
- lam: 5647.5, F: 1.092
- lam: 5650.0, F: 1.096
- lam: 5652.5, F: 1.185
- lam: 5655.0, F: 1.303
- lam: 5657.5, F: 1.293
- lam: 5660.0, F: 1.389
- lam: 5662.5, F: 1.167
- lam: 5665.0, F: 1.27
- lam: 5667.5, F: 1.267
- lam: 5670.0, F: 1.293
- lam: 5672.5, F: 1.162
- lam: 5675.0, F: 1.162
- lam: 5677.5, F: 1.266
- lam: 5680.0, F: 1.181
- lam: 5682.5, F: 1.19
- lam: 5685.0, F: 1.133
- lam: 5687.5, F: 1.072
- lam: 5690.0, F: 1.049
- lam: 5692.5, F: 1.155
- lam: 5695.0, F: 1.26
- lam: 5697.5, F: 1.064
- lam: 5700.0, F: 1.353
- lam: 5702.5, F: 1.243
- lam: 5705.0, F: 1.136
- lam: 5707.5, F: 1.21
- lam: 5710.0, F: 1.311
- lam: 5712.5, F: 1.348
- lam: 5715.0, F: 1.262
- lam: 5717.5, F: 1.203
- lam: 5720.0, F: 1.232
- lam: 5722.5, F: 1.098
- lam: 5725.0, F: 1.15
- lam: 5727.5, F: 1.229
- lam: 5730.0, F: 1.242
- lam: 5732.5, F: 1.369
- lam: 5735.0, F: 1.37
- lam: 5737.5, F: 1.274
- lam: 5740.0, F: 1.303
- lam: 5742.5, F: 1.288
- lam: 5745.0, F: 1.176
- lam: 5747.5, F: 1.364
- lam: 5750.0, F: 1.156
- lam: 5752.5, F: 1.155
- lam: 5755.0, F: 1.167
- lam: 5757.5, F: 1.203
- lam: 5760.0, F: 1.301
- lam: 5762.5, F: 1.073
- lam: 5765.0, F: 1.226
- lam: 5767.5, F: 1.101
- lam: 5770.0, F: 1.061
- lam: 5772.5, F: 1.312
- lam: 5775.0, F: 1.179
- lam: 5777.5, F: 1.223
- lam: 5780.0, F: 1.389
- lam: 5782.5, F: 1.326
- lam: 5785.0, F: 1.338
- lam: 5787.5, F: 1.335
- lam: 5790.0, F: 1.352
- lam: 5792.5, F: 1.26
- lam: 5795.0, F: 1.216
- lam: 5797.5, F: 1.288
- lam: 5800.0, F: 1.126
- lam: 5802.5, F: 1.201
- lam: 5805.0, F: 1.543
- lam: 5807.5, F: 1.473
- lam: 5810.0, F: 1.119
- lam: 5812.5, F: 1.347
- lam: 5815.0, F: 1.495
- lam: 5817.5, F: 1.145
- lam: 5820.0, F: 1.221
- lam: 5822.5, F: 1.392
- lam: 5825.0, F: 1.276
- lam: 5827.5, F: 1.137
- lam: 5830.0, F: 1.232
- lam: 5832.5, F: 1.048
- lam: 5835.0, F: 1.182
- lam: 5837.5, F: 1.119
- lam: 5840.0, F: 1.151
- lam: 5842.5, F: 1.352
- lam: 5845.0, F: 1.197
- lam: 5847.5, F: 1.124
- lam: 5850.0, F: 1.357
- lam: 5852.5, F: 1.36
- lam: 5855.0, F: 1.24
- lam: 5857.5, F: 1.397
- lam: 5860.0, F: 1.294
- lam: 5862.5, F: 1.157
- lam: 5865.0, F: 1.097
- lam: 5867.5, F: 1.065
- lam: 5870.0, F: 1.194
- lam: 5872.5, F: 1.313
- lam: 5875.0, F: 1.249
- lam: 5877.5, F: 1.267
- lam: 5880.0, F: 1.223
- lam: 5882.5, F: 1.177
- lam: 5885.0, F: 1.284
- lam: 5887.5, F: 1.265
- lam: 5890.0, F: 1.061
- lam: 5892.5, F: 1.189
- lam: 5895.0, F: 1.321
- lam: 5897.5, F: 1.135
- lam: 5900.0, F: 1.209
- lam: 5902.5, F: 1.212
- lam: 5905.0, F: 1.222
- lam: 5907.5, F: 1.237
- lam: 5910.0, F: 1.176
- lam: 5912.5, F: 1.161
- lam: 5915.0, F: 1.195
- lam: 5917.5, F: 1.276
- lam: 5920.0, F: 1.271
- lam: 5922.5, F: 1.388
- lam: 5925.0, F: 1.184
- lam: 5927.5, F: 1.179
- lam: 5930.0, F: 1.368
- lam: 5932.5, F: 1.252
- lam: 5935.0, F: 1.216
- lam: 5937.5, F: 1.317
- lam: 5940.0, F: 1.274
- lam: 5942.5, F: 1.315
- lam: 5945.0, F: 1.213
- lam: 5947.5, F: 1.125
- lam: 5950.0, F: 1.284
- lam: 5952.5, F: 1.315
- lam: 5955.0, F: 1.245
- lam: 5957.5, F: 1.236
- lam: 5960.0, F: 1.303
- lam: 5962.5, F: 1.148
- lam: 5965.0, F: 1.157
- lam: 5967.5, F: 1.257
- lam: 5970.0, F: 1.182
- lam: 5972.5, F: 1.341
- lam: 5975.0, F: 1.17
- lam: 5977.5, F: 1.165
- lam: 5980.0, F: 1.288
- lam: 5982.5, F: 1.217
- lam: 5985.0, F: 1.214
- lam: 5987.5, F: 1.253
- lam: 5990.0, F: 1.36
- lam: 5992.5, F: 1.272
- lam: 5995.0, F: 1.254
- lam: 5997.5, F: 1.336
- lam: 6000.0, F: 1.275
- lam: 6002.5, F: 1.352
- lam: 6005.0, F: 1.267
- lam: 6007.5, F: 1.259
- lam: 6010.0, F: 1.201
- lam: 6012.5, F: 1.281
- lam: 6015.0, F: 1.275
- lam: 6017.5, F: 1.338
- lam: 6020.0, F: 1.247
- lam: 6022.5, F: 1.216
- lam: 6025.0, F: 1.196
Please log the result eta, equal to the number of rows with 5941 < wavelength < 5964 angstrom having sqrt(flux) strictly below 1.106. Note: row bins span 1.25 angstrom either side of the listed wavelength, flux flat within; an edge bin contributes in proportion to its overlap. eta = 3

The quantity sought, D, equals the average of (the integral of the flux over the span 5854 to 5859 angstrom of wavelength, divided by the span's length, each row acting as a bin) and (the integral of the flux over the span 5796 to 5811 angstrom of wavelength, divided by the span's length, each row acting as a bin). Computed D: 1.307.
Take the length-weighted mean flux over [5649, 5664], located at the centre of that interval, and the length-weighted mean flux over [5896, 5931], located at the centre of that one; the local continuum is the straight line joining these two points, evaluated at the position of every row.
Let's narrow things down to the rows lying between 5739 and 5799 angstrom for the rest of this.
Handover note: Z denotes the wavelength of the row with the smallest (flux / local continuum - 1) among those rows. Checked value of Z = 5770.0 angstrom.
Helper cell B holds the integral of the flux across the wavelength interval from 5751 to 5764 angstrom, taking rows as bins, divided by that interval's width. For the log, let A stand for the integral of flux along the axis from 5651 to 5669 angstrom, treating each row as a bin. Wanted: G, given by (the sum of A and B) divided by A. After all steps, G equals 1.05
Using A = 23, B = 1.18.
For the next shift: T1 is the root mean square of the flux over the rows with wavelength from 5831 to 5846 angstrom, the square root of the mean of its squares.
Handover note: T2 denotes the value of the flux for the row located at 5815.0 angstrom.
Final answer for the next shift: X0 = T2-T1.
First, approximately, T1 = 1.18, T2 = 1.495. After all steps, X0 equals 0.32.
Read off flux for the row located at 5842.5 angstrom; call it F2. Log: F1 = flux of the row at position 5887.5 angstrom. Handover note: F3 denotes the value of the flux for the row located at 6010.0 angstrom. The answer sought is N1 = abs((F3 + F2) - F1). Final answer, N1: 1.288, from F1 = 1.265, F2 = 1.352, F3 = 1.201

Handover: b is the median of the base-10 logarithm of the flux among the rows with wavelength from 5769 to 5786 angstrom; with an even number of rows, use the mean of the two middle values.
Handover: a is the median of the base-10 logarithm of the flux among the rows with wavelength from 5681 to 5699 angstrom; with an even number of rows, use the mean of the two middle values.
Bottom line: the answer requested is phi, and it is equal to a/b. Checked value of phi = 0.46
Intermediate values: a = 0.054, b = 0.12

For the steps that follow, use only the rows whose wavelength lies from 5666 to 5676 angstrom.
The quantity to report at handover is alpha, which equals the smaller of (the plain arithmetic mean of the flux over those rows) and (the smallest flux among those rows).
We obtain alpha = 1.16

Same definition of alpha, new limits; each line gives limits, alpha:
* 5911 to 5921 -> 1.16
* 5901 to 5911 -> 1.18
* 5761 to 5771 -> 1.06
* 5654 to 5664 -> 1.17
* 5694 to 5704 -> 1.06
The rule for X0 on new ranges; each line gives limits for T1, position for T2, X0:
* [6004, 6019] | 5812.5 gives 0.08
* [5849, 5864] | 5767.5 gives -0.20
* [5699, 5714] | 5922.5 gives 0.12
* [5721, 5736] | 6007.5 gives 0.01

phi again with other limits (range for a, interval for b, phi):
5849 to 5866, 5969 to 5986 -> 1.33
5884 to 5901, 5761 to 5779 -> 1.15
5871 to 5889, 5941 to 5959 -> 1.07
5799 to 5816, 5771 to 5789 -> 1.06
